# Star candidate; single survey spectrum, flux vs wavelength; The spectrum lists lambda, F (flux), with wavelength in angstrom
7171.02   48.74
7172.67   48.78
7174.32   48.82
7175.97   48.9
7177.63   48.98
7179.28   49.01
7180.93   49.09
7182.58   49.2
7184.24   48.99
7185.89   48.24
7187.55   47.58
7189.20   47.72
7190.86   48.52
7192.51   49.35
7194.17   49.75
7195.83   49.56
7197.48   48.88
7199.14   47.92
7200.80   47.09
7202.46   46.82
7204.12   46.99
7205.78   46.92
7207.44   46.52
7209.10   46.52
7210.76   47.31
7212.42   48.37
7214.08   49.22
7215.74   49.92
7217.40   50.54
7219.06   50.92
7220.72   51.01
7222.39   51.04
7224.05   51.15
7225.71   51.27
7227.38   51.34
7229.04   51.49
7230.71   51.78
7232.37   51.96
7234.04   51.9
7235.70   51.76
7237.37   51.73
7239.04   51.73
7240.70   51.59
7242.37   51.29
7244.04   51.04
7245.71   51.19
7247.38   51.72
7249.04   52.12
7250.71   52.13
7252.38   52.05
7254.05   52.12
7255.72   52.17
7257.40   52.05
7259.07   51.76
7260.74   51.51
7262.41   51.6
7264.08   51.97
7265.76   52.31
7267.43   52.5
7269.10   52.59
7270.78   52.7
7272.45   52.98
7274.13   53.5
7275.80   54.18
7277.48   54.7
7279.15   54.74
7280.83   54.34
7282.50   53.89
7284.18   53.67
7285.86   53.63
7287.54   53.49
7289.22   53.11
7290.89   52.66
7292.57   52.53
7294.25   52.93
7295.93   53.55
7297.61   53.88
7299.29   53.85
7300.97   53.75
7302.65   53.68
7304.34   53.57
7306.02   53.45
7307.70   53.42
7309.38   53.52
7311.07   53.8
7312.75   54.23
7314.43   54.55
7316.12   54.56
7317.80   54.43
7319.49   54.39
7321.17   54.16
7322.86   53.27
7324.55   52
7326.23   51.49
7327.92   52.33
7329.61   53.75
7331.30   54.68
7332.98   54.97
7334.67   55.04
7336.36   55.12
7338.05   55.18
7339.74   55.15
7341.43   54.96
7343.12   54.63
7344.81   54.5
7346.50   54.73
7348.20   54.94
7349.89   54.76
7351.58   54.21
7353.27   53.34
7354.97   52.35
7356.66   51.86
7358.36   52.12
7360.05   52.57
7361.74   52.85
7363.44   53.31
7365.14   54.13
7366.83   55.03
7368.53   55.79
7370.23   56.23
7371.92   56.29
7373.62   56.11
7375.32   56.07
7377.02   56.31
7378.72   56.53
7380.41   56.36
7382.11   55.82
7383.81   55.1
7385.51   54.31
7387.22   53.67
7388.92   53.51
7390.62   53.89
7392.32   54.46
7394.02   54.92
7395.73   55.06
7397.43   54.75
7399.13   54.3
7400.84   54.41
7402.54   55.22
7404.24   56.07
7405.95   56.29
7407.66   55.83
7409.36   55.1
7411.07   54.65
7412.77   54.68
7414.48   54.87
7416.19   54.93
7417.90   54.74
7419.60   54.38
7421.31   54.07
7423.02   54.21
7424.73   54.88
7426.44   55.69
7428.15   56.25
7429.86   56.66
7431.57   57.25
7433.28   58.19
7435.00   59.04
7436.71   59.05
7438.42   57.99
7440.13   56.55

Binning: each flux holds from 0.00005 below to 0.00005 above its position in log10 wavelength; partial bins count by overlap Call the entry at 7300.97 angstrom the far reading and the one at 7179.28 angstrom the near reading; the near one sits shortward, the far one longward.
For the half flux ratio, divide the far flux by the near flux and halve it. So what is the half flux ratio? 0.548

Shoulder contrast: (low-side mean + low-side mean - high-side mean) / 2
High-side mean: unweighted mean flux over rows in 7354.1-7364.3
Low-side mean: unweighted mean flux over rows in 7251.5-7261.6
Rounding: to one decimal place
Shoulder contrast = 25.7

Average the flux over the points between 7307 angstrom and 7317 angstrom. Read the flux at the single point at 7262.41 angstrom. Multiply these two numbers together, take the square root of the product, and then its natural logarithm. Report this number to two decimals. 3.97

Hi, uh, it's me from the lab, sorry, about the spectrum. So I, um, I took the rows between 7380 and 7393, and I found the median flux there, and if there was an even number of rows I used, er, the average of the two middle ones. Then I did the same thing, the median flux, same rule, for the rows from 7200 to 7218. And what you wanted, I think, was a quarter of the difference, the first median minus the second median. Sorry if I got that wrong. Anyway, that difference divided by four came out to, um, 1.82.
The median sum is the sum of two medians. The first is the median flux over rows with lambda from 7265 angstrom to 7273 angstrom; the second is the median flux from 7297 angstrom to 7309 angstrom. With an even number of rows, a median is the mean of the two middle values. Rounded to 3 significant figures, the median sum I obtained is 106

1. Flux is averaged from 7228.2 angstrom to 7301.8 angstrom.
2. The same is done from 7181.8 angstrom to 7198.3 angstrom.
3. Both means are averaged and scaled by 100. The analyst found 5069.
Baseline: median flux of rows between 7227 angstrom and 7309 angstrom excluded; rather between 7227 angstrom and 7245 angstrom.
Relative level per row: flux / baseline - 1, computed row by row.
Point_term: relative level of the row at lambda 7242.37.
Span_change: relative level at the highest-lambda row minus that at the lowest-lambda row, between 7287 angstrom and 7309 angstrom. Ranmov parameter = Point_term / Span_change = 6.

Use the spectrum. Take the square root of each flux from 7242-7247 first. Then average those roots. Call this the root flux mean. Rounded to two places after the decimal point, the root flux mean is 7.15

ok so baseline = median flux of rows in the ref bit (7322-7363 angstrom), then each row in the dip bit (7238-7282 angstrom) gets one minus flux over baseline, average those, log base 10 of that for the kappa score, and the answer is -1.45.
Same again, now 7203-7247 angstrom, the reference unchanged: -1.12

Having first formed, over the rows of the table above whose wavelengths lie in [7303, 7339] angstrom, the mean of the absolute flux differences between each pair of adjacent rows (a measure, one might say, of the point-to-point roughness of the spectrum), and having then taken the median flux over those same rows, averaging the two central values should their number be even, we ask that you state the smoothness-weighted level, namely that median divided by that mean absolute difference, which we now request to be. 135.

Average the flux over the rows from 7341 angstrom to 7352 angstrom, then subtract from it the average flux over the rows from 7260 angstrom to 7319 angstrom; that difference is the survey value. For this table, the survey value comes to 1.25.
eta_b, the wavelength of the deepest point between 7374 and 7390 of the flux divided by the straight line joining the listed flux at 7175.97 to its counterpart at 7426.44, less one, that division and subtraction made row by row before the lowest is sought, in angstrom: 7388.92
